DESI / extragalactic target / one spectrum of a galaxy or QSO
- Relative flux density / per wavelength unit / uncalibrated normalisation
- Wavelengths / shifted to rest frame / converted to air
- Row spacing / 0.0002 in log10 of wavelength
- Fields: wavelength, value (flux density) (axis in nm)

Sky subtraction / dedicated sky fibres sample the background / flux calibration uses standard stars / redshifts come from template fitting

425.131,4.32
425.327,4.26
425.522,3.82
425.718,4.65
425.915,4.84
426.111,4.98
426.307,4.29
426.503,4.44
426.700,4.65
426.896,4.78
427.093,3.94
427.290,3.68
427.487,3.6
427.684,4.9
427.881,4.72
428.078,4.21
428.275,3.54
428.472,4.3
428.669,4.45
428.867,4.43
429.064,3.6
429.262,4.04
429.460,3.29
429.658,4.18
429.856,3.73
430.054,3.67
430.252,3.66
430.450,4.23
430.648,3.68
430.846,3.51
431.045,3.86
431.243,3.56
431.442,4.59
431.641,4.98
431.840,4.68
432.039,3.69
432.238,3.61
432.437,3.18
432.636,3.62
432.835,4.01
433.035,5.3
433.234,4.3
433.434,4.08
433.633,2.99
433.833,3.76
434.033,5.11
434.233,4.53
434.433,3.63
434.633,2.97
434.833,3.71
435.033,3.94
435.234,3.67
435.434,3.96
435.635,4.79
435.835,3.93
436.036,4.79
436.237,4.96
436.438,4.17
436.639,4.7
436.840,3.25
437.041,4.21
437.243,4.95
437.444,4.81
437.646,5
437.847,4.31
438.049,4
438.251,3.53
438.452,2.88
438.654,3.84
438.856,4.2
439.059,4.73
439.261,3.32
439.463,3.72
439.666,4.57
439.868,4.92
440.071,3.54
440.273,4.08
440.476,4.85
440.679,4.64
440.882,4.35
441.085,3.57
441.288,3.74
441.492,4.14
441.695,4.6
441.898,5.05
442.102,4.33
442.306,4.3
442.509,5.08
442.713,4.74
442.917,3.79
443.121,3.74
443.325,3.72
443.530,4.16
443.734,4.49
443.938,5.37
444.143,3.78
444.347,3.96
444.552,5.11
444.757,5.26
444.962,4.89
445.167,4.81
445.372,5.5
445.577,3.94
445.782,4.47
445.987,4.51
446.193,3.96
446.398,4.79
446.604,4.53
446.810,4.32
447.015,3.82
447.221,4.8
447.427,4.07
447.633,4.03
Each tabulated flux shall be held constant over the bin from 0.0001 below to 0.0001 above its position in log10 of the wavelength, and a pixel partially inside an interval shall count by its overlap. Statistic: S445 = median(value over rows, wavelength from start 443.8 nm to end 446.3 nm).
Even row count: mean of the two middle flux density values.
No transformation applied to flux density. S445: 4.7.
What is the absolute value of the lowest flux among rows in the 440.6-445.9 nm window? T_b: 3.57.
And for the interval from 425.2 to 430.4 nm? 3.29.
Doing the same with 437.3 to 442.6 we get 2.88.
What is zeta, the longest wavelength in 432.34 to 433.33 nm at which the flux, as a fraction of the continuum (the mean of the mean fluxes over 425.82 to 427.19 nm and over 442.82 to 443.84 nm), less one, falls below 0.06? 433.234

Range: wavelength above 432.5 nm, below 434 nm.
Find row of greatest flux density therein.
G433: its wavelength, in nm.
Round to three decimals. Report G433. 433.035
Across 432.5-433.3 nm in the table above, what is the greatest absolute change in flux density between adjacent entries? 1.29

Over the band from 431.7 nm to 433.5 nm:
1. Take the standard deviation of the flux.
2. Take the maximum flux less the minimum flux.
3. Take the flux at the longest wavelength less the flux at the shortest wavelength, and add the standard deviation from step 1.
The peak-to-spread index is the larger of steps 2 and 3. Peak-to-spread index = 2.1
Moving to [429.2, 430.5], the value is 0.9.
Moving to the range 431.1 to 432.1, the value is 1.4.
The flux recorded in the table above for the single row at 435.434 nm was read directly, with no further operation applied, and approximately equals 3.96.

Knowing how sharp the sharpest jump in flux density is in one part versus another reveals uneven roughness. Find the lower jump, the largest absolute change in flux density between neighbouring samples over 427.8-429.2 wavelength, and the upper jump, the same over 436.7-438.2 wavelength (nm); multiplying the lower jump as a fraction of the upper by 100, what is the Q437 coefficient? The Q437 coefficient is 86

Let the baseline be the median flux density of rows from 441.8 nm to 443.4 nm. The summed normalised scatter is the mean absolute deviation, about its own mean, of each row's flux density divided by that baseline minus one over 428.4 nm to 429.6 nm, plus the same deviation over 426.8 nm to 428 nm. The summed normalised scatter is 0.211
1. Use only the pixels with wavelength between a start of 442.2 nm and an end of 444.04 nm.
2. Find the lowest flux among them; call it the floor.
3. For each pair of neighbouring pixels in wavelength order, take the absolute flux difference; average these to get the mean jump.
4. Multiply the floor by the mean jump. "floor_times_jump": 1.76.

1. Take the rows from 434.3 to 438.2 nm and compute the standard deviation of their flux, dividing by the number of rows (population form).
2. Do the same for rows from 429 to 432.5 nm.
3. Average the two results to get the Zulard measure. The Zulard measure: 0.531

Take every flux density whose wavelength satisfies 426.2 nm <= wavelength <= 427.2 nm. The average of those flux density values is 4.42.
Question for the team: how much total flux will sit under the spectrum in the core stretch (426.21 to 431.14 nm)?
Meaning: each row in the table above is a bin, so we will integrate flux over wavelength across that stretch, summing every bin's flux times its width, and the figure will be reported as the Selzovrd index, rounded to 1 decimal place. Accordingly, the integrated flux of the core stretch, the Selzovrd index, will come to 20.0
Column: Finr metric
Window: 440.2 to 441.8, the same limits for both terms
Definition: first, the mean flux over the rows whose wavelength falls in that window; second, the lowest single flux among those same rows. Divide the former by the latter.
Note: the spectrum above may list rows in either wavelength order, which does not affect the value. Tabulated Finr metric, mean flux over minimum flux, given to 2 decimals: 1.19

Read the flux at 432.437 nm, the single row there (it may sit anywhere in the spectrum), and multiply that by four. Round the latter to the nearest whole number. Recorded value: 13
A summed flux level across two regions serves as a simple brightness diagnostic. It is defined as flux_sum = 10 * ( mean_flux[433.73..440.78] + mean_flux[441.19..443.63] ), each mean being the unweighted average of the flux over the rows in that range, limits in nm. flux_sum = 84.5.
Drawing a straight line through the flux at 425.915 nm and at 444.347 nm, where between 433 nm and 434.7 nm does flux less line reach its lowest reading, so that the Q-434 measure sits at 433.633 nm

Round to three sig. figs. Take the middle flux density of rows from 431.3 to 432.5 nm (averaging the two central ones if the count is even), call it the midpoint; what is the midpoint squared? 17.1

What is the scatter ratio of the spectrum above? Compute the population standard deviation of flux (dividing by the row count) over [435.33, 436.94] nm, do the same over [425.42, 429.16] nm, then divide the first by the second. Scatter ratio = 1.19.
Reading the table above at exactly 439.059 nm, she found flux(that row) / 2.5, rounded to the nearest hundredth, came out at 1.89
